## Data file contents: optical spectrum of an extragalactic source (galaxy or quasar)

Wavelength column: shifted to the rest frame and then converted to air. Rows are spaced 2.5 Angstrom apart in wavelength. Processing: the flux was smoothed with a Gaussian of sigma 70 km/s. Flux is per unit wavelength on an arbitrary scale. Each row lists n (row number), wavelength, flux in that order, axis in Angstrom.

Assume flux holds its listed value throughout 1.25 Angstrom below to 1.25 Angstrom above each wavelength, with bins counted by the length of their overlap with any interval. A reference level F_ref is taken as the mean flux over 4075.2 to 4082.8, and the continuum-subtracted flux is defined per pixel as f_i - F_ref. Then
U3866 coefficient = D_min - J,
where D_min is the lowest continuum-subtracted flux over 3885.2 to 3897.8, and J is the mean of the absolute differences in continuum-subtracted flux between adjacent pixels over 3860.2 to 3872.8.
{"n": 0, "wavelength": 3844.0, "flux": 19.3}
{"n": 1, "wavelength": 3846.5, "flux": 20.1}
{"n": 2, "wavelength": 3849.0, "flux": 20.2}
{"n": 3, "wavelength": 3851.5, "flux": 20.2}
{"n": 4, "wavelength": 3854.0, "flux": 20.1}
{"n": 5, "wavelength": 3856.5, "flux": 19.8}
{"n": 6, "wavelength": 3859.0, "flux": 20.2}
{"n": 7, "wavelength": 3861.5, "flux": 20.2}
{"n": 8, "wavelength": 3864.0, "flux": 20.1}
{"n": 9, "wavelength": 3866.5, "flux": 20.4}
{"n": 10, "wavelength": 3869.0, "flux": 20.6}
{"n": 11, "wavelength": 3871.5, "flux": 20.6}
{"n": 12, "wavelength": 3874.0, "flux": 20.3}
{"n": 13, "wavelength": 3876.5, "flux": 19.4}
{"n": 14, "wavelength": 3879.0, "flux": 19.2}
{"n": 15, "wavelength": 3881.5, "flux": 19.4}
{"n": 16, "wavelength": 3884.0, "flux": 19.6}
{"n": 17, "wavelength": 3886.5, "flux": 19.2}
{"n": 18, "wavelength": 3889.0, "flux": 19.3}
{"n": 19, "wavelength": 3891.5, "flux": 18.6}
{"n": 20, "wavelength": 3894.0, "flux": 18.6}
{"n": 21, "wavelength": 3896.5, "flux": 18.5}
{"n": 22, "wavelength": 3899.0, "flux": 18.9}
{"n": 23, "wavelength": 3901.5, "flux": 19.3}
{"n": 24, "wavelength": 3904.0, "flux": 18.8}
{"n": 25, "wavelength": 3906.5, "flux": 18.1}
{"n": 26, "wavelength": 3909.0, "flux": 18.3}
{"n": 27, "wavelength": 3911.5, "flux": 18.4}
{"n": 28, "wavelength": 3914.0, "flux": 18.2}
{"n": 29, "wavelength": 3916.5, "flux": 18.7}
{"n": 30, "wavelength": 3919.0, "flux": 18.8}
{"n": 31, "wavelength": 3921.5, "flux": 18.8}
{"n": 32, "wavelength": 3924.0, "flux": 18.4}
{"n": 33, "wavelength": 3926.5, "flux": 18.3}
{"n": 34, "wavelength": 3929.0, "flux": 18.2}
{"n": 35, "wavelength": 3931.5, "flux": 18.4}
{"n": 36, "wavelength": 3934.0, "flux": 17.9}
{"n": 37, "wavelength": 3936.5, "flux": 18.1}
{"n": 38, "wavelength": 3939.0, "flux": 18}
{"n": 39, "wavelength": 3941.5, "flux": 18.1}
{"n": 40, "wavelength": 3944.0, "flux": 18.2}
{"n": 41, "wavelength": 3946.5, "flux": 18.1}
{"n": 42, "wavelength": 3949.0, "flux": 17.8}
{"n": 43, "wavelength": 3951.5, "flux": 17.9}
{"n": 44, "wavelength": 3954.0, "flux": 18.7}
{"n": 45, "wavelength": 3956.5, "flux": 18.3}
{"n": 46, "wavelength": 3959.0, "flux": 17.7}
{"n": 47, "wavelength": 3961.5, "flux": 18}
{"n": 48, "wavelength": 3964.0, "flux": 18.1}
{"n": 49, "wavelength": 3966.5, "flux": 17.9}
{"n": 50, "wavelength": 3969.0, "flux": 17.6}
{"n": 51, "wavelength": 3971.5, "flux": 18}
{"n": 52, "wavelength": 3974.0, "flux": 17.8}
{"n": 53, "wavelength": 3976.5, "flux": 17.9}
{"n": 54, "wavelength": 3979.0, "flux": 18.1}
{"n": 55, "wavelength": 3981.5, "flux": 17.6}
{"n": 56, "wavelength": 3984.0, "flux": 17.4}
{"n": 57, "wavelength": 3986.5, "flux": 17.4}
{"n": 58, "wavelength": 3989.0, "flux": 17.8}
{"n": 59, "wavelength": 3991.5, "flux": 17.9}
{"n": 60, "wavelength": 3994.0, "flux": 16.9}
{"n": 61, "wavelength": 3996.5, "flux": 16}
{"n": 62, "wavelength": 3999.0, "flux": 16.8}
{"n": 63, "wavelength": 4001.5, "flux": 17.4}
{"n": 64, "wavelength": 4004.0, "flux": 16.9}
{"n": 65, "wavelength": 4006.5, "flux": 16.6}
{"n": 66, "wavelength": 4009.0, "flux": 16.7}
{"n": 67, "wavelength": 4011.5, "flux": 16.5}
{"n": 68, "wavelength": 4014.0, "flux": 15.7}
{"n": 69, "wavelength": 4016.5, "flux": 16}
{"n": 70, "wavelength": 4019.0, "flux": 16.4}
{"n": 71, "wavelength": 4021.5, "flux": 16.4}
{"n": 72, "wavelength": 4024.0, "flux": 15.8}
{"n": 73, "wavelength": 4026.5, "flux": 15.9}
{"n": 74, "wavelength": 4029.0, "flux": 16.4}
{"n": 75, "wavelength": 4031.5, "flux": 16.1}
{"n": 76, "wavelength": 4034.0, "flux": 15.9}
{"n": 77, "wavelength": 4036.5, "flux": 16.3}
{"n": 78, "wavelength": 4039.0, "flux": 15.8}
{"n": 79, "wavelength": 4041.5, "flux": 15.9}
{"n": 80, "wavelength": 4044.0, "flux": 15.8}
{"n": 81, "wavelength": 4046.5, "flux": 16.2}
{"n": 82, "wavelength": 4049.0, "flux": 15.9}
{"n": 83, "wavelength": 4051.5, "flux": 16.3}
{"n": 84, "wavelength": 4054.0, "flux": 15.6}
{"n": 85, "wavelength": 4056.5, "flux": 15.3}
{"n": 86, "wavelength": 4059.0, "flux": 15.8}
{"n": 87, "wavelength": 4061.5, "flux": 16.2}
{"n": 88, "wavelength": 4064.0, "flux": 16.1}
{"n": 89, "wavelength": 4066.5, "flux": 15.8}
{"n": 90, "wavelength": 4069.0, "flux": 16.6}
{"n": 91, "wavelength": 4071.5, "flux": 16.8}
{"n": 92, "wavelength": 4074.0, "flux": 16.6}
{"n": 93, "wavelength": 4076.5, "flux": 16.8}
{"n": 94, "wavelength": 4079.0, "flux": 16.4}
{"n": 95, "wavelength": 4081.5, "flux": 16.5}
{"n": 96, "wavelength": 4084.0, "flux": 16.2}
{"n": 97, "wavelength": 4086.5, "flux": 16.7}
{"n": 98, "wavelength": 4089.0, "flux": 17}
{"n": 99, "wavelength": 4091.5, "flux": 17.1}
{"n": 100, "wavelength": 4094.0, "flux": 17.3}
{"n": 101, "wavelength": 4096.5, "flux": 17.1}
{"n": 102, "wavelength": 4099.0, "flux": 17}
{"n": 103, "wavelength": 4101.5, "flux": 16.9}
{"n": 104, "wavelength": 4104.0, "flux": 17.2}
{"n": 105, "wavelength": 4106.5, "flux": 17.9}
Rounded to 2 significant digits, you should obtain 1.8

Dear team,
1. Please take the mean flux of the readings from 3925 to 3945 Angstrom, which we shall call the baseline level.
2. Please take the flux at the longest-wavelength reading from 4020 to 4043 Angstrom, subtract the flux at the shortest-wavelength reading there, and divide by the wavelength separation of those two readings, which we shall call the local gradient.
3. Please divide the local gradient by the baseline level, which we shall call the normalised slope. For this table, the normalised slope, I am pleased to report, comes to -0.0014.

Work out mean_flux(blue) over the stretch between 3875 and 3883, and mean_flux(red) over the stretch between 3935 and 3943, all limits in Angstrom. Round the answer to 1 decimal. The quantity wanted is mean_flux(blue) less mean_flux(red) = 1.3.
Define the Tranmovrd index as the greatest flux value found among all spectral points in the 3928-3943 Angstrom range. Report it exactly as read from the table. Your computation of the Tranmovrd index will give 18.4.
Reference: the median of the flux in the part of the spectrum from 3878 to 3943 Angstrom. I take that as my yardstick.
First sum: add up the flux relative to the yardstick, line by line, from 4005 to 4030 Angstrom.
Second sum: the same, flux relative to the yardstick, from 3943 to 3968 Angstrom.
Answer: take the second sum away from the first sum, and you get -1.0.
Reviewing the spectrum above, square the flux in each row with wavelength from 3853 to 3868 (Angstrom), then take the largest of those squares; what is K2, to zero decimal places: 416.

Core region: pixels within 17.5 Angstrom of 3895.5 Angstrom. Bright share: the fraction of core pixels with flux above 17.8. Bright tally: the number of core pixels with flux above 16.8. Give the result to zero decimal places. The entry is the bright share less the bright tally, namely -13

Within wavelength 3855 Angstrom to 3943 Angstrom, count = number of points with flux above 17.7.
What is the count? 35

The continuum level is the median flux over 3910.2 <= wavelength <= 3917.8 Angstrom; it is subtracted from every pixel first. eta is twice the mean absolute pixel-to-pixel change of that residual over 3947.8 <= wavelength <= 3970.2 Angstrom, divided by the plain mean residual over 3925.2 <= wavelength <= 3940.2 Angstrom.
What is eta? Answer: -2.8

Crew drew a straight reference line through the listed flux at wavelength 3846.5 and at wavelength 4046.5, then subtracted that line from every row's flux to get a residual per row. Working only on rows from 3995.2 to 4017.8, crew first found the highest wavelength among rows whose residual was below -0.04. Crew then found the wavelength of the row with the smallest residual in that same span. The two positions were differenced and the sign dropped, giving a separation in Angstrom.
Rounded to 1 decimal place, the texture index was 20.0 Angstrom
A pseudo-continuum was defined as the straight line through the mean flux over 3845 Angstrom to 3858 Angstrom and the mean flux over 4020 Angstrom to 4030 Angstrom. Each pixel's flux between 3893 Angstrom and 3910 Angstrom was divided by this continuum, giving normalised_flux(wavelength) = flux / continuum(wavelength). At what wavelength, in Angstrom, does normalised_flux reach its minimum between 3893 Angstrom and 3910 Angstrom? 3906.5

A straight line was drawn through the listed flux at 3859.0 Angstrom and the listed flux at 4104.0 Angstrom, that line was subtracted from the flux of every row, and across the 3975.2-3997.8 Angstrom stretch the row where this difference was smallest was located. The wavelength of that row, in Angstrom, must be 3996.5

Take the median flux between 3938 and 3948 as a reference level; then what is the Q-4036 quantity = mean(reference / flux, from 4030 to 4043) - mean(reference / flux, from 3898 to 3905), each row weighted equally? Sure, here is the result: 0.179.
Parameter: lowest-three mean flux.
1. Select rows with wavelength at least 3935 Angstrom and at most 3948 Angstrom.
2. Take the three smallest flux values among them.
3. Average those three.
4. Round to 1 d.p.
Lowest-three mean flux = 18.1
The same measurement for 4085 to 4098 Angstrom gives 16.9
